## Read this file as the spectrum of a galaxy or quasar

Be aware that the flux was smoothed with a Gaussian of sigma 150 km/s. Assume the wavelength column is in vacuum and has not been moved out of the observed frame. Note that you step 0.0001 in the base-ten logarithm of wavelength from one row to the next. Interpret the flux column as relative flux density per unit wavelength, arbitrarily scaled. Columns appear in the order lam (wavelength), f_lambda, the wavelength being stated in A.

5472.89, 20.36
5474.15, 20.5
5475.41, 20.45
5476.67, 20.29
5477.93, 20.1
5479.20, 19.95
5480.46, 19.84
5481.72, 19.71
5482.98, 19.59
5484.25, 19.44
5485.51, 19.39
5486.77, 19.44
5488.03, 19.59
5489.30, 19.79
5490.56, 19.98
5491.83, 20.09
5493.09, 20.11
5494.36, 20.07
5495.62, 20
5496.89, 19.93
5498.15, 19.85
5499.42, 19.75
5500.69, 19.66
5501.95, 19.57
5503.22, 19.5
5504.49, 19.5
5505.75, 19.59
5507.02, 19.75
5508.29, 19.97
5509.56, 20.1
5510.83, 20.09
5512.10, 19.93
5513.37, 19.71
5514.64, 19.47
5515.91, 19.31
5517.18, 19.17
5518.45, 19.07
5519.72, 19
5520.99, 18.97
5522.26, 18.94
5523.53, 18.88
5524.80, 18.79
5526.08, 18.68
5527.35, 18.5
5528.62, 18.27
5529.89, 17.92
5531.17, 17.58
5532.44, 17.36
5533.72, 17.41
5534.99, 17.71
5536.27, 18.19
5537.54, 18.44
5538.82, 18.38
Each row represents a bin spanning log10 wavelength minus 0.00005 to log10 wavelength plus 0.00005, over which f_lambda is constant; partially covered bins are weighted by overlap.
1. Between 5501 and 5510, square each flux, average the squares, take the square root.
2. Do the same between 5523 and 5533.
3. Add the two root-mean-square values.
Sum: 38.0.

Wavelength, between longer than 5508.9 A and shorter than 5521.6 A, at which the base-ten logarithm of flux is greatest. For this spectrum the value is 5509.56 A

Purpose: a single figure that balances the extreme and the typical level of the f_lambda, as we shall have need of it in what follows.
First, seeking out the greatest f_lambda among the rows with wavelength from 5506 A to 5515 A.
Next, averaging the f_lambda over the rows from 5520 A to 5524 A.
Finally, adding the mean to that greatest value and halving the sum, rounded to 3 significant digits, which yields 19.5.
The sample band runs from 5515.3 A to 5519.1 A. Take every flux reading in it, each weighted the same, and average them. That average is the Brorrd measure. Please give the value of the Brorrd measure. 19.2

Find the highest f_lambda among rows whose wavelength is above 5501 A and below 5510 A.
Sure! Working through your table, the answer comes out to 20.1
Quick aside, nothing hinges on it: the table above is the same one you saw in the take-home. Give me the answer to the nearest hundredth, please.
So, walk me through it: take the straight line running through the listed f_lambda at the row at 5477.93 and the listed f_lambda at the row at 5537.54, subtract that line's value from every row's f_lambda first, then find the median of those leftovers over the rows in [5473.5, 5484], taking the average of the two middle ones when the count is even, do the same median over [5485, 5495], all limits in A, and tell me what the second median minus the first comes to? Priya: 0.18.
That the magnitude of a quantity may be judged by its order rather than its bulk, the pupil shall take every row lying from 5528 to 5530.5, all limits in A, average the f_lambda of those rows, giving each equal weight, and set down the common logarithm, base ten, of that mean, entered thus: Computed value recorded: 1.26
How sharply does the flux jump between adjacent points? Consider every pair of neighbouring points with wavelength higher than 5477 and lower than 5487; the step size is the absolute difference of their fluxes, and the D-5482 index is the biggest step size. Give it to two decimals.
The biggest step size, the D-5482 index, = 0.15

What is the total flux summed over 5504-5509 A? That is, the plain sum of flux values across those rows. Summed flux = 78.8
